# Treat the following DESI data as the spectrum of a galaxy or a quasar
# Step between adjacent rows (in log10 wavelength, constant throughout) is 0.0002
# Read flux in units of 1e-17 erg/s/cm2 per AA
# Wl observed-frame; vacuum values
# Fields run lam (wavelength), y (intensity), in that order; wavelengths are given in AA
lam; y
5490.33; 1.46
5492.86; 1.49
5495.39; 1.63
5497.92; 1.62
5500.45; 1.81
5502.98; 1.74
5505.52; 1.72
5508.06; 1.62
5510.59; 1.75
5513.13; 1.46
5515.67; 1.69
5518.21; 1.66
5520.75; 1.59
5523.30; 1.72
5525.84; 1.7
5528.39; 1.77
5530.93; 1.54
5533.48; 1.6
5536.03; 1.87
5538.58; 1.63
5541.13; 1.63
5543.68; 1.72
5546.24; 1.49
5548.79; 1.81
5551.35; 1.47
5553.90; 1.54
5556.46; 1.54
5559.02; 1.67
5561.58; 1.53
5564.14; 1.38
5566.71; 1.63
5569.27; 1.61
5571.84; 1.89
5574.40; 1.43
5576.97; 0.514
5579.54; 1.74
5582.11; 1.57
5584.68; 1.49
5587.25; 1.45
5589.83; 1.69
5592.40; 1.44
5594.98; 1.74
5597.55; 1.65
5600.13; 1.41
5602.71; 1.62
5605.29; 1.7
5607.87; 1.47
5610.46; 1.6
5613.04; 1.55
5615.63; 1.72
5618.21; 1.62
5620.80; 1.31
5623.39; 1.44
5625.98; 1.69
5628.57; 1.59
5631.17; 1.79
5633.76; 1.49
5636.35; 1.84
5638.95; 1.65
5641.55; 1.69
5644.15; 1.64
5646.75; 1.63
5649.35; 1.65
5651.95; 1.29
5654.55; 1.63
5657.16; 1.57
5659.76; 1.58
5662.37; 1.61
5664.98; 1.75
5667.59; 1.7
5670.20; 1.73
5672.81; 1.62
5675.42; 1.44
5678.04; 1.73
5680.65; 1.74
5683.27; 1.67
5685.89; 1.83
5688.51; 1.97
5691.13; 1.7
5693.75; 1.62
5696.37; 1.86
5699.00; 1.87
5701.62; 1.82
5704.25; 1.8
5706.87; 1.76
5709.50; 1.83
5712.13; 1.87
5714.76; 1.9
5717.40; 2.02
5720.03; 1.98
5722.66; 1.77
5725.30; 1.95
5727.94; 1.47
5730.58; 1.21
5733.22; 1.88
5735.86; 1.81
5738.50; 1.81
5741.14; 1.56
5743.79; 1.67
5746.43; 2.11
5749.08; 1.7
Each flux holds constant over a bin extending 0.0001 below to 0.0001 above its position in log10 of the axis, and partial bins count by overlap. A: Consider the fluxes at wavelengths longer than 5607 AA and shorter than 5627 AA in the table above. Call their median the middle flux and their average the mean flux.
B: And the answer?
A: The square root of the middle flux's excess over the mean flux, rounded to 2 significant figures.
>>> 0.16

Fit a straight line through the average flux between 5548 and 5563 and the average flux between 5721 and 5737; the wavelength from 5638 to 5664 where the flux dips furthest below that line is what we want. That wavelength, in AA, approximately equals 5651.95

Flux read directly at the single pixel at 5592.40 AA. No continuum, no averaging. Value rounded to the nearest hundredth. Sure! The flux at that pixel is 1.44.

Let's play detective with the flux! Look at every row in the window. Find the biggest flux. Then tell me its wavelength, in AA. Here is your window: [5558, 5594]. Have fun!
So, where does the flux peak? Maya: 5571.84 AA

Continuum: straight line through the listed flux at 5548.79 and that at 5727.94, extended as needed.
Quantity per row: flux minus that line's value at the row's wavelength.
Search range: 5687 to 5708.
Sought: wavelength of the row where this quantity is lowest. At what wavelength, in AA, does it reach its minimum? 5693.75 AA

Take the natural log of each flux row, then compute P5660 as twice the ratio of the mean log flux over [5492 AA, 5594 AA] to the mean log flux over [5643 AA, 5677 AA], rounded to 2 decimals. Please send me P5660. 1.93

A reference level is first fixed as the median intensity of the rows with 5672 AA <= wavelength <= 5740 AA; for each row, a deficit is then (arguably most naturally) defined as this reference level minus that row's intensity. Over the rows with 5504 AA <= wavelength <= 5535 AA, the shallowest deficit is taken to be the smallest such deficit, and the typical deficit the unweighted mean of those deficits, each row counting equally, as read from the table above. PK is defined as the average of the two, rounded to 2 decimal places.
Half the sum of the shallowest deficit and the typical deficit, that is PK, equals 0.10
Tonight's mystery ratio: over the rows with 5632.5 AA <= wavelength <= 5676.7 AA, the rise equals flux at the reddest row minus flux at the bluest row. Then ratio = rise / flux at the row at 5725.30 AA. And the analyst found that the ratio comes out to 0.0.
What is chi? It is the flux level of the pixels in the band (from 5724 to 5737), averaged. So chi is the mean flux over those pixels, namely 1.66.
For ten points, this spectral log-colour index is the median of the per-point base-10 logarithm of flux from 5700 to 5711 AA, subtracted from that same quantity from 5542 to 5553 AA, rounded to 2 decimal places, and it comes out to -0.05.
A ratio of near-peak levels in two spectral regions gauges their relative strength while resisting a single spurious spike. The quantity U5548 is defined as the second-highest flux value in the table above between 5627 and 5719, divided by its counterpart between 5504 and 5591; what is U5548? 1.05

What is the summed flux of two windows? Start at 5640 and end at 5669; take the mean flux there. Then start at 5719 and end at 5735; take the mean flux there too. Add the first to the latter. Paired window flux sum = 3.32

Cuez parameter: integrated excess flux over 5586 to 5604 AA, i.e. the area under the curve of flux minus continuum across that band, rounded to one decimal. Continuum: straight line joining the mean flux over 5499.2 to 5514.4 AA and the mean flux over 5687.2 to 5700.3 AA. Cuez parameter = -3.0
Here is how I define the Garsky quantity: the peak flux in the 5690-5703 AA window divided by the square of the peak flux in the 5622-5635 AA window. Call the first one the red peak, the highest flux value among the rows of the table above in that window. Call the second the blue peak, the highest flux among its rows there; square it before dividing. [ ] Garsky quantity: 0.58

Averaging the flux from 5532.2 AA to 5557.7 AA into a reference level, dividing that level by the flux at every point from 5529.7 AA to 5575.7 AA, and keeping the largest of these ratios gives 1.18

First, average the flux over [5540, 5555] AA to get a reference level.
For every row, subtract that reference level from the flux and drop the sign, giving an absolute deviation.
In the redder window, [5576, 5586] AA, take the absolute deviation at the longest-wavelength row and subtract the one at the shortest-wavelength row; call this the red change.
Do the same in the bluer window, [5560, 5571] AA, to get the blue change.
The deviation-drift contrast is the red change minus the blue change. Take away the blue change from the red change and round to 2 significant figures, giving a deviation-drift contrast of -0.90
